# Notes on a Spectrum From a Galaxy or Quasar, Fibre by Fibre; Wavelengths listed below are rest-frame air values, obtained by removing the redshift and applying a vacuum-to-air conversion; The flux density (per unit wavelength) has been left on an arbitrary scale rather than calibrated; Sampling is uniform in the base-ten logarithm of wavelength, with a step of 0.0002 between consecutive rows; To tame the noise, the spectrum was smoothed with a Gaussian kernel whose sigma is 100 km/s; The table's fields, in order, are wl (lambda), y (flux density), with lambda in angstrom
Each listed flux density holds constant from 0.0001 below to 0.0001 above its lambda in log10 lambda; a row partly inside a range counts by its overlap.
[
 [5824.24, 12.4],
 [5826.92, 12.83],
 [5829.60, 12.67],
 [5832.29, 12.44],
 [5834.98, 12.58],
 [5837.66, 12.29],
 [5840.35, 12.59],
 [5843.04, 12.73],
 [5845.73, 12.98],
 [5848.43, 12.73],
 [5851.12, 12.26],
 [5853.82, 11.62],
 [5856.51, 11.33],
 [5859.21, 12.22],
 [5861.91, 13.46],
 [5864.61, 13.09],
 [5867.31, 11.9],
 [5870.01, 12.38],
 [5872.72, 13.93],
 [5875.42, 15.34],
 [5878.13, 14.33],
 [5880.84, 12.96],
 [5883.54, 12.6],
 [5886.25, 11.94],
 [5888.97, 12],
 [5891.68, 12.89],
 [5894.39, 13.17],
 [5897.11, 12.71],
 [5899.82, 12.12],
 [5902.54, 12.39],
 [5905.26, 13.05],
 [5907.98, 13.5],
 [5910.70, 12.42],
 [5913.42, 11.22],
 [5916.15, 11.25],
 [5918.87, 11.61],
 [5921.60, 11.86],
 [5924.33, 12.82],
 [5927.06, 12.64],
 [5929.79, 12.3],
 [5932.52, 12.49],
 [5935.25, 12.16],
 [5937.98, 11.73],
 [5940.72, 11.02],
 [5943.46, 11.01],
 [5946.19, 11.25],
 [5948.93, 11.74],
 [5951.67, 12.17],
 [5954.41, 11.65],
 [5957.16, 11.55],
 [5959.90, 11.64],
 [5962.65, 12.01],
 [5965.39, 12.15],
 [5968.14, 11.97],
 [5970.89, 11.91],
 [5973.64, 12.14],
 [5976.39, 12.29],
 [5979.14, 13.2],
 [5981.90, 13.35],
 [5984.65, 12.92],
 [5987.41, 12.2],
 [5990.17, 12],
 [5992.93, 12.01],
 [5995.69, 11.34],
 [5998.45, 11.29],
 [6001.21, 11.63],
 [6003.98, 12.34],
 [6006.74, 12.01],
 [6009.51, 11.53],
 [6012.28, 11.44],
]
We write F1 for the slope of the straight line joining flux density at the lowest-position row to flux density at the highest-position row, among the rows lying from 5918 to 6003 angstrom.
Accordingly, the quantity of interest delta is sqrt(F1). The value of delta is 0.02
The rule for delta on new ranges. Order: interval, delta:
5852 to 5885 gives 0.18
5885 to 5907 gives 0.24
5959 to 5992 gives 0.11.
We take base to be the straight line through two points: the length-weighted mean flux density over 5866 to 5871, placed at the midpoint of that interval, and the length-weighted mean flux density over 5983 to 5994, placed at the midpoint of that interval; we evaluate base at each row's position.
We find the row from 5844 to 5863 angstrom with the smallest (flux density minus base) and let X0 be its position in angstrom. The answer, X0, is 5856.51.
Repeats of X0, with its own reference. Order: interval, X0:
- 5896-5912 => 5899.82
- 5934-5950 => 5943.46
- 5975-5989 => 5987.41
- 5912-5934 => 5913.42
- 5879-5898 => 5886.25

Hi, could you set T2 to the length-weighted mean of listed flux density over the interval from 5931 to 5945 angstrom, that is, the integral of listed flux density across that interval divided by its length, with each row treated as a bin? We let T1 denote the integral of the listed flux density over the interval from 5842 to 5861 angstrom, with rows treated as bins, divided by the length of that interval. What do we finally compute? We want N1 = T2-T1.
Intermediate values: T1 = 12.3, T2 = 11.7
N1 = -0.6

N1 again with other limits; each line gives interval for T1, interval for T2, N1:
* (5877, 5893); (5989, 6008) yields -1.0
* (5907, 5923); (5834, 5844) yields 0.6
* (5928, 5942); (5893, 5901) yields 0.7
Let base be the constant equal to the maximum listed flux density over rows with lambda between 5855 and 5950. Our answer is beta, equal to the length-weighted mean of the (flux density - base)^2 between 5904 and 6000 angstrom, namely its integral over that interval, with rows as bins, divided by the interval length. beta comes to 11.2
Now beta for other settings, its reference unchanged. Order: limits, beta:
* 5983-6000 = 11.6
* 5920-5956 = 12.1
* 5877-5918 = 8.4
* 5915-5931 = 10.9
